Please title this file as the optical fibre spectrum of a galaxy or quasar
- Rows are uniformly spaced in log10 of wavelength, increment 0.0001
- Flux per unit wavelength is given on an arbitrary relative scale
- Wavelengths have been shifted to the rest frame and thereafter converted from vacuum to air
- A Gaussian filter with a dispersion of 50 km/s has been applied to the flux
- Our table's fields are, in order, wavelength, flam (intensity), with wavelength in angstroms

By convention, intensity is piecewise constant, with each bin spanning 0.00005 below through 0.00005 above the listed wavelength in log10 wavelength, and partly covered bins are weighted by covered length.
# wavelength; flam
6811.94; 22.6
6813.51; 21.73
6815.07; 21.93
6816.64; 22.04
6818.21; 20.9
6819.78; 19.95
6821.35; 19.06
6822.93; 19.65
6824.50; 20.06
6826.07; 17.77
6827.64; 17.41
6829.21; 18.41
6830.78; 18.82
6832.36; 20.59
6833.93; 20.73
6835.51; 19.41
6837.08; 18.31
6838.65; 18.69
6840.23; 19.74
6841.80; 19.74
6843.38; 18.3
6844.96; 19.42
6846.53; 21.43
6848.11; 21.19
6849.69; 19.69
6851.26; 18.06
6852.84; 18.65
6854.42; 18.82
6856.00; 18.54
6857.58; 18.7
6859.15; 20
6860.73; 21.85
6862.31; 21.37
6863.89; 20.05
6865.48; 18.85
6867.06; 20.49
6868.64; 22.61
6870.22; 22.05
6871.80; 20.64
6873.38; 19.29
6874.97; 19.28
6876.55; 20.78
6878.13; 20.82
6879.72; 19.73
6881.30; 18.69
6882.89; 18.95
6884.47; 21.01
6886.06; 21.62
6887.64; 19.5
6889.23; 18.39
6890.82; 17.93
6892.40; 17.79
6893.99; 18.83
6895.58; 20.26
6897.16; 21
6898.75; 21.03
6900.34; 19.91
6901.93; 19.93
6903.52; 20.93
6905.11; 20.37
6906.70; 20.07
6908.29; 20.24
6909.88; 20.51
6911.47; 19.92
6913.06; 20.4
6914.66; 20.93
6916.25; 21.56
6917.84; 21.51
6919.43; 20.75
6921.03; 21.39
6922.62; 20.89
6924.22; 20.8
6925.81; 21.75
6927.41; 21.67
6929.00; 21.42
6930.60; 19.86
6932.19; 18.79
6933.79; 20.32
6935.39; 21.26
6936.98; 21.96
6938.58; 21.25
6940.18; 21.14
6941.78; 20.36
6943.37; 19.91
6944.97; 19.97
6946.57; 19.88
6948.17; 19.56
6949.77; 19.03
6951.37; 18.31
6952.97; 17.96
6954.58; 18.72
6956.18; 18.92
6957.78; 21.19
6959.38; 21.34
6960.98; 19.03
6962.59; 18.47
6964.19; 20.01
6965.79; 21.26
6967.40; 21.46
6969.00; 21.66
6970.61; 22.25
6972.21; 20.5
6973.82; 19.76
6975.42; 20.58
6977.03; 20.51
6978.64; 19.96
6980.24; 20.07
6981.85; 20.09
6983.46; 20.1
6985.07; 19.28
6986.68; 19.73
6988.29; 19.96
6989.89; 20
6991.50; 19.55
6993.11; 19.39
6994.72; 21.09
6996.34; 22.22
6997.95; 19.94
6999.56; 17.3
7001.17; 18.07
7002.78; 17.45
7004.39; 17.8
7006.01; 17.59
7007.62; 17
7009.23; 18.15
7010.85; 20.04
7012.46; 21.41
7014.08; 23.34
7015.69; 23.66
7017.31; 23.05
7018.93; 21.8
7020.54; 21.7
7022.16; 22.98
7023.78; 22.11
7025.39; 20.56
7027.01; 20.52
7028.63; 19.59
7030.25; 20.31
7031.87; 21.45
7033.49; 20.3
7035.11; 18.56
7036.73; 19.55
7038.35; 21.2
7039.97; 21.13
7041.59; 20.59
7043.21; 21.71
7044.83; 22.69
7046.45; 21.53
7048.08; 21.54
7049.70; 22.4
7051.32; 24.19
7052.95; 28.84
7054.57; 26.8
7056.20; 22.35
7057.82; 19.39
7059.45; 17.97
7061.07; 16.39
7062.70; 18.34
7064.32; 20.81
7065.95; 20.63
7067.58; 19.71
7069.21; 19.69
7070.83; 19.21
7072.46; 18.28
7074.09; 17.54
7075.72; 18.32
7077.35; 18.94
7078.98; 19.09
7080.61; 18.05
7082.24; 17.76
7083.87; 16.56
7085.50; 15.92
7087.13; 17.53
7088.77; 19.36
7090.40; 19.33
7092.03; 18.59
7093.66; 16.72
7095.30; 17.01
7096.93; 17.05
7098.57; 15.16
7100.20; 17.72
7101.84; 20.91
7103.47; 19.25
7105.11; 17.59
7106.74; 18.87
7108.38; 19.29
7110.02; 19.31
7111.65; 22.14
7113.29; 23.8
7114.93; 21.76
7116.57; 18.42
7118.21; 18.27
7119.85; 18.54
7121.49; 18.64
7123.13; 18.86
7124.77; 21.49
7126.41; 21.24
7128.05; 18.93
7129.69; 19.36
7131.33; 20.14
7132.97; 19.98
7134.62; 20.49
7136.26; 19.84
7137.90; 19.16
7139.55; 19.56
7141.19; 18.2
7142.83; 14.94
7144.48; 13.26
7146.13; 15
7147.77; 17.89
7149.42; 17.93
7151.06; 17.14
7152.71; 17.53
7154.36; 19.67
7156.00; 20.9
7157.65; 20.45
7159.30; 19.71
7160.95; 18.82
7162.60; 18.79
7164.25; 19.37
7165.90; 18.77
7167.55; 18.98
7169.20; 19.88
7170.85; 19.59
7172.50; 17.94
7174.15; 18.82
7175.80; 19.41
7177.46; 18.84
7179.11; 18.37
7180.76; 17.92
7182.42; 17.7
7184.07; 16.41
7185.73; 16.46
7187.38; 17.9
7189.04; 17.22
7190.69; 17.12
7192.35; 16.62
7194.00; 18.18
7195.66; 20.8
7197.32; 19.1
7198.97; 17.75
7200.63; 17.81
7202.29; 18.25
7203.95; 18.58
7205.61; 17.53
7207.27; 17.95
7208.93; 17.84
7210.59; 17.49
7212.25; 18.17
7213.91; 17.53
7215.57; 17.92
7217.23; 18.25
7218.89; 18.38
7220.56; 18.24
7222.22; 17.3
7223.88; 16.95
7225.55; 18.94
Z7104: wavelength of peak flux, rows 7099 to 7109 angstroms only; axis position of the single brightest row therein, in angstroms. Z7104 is 7101.84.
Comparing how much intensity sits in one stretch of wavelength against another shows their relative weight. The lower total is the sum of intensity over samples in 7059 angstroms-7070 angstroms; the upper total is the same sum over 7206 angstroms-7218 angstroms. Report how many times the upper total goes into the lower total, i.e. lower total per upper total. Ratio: 1.07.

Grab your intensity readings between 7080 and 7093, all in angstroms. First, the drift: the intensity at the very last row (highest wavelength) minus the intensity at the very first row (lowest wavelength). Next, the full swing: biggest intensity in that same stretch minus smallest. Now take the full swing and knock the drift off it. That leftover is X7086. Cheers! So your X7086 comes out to 2.9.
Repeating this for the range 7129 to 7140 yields 1.1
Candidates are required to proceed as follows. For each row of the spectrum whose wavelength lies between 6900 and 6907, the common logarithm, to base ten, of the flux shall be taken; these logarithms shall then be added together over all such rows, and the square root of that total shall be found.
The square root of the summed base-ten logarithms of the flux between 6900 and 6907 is 2.56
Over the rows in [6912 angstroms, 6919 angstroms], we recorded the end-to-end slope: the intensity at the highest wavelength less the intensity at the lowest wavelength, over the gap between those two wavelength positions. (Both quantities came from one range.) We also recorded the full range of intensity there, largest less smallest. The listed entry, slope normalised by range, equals 0.20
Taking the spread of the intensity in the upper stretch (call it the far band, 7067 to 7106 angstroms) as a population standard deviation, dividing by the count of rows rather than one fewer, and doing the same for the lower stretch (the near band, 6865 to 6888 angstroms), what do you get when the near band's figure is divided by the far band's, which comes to 0.9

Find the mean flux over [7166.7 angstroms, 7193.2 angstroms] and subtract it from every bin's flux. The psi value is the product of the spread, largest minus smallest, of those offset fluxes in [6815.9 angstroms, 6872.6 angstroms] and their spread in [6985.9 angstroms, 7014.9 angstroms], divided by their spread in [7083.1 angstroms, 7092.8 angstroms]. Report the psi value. 10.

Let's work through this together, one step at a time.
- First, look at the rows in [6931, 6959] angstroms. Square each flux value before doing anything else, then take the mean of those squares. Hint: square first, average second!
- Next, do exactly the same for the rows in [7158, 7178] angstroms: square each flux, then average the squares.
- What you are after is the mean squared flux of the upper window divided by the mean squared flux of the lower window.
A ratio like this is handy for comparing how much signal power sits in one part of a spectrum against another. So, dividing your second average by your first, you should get 0.92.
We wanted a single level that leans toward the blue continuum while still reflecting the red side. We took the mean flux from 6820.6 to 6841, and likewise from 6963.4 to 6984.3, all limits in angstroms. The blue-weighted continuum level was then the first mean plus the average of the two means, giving 39.0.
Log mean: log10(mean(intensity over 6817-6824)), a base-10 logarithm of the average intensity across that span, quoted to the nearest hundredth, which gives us 1.30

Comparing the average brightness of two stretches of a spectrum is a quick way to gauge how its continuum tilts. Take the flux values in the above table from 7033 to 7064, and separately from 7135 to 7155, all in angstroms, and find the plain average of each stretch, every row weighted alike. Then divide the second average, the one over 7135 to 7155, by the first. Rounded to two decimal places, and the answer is 0.82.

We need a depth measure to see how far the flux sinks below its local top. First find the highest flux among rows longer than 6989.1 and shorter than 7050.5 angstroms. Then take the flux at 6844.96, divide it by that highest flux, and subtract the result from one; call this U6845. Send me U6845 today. 0.18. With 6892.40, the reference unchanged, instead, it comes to 0.25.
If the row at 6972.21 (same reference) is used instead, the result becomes 0.13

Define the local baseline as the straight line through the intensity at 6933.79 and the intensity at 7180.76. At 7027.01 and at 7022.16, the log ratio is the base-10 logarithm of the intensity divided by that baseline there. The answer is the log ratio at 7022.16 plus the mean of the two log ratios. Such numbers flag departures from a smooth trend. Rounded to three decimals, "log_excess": 0.120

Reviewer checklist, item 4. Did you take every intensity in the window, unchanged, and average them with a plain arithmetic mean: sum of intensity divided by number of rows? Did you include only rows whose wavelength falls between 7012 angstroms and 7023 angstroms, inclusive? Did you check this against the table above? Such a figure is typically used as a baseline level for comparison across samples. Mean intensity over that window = 22.6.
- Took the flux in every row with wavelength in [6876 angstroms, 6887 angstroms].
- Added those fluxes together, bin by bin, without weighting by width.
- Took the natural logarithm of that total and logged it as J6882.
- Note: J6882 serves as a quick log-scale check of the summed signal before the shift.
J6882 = 4.953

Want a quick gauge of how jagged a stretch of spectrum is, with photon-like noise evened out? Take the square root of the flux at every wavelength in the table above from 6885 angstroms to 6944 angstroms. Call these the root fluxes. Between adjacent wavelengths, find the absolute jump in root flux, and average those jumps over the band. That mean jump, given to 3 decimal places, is 0.074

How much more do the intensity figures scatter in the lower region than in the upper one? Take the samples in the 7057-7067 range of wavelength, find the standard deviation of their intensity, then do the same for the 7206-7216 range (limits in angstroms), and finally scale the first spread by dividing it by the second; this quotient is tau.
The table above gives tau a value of 6.5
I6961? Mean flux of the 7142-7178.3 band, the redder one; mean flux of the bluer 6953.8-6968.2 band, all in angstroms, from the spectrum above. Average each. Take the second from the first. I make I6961 -1.7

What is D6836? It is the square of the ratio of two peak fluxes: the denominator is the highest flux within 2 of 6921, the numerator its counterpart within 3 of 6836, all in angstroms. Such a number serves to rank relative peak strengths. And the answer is 0.94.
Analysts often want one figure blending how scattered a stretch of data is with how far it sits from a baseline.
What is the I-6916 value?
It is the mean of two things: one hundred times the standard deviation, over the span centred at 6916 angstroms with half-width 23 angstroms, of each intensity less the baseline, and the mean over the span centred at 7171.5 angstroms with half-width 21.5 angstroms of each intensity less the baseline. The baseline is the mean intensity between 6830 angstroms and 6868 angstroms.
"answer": 39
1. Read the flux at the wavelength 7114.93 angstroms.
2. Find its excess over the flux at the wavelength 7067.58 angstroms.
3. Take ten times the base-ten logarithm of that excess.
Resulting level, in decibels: 3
